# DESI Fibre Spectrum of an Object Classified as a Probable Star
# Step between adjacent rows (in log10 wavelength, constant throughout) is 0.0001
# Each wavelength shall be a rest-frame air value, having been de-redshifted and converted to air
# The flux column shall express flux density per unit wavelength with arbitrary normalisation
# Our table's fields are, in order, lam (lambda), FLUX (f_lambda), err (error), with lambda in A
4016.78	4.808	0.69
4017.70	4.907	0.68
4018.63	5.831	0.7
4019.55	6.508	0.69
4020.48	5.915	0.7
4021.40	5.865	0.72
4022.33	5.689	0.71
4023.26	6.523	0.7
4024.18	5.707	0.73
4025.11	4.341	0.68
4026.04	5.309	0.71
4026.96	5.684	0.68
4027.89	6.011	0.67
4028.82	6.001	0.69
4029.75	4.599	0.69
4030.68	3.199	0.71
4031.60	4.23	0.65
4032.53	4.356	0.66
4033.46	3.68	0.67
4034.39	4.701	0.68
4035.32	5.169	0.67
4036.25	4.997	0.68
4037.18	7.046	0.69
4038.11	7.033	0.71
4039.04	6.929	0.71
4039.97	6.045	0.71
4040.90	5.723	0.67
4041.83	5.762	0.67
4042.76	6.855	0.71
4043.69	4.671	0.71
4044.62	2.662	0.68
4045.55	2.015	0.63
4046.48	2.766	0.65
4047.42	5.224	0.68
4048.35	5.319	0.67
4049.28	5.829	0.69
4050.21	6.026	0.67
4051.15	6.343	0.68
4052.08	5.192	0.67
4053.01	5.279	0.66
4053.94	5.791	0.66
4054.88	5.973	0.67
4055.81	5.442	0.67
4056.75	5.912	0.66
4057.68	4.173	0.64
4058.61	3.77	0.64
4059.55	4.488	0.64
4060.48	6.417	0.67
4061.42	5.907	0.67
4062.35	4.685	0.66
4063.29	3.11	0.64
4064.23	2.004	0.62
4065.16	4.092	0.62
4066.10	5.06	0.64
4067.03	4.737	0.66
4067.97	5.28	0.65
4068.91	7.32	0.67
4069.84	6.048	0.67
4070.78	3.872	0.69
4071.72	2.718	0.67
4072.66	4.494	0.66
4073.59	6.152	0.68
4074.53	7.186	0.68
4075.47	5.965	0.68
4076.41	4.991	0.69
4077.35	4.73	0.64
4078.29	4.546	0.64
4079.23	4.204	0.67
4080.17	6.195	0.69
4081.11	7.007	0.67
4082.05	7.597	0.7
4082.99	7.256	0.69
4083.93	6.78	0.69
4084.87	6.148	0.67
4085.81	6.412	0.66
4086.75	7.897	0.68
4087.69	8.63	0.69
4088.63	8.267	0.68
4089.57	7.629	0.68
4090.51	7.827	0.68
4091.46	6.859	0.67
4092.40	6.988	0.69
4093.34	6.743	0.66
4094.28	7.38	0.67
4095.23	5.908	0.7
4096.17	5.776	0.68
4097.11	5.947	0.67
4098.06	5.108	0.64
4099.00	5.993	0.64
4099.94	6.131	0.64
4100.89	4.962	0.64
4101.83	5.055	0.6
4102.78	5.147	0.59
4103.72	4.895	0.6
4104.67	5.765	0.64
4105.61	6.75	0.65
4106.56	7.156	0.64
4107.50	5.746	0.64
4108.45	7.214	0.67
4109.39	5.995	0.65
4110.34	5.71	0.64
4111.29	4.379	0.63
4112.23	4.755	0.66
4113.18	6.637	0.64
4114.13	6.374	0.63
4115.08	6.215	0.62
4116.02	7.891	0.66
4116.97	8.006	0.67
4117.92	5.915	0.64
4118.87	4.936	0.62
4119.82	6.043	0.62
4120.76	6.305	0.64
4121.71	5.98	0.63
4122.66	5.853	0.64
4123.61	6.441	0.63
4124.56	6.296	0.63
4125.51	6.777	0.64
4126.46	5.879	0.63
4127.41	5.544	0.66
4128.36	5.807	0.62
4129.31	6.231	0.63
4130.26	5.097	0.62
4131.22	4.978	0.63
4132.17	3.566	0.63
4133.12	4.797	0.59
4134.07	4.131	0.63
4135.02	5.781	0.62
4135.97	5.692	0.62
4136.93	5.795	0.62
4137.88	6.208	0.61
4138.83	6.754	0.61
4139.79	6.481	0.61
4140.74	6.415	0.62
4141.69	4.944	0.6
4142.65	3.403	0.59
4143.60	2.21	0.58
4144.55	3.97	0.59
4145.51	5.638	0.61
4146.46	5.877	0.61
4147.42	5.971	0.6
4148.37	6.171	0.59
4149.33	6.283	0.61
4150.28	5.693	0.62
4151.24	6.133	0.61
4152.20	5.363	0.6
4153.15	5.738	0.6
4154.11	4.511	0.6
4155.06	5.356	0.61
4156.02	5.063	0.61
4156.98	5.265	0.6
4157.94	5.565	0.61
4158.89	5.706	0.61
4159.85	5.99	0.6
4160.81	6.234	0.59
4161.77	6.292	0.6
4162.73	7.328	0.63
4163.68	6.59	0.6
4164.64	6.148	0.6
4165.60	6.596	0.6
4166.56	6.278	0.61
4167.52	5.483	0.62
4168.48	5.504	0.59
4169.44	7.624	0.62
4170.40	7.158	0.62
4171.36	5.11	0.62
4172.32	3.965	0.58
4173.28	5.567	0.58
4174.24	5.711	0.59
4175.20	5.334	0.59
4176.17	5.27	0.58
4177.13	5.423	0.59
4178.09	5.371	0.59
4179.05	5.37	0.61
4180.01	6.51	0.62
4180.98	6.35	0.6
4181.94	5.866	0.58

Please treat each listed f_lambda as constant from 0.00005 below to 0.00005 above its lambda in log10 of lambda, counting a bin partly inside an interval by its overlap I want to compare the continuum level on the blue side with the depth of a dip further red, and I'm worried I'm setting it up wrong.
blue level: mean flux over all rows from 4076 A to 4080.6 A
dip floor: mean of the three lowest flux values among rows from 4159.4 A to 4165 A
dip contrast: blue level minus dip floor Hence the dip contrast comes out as -1.2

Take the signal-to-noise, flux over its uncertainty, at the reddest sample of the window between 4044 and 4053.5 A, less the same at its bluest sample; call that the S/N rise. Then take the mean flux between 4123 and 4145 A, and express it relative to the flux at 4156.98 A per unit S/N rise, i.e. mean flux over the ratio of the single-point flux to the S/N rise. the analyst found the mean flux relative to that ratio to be 4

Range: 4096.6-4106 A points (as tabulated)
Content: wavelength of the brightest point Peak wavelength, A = 4105.61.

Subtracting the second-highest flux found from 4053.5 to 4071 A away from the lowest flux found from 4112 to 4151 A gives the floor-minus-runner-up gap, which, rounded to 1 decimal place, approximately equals -4.2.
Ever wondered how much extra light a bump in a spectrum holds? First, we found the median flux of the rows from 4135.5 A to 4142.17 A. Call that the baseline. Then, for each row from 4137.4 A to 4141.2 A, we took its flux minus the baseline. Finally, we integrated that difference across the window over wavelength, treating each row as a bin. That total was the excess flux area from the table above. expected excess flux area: 1.0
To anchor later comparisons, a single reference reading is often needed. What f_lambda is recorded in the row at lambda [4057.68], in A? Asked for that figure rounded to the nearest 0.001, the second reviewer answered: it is 4.173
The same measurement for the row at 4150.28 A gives 5.693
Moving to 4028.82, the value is 6.001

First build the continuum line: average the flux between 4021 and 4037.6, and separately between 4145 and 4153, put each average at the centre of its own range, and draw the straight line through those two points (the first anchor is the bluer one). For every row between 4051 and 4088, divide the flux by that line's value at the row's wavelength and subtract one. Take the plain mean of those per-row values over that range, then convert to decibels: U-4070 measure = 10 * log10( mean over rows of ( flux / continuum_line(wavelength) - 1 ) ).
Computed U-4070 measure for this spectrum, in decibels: -19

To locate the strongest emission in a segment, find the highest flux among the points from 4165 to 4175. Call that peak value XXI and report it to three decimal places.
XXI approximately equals 7.624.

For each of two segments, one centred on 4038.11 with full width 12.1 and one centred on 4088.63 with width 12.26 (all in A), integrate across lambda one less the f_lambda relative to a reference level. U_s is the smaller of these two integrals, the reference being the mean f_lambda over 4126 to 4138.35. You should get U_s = -4.5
